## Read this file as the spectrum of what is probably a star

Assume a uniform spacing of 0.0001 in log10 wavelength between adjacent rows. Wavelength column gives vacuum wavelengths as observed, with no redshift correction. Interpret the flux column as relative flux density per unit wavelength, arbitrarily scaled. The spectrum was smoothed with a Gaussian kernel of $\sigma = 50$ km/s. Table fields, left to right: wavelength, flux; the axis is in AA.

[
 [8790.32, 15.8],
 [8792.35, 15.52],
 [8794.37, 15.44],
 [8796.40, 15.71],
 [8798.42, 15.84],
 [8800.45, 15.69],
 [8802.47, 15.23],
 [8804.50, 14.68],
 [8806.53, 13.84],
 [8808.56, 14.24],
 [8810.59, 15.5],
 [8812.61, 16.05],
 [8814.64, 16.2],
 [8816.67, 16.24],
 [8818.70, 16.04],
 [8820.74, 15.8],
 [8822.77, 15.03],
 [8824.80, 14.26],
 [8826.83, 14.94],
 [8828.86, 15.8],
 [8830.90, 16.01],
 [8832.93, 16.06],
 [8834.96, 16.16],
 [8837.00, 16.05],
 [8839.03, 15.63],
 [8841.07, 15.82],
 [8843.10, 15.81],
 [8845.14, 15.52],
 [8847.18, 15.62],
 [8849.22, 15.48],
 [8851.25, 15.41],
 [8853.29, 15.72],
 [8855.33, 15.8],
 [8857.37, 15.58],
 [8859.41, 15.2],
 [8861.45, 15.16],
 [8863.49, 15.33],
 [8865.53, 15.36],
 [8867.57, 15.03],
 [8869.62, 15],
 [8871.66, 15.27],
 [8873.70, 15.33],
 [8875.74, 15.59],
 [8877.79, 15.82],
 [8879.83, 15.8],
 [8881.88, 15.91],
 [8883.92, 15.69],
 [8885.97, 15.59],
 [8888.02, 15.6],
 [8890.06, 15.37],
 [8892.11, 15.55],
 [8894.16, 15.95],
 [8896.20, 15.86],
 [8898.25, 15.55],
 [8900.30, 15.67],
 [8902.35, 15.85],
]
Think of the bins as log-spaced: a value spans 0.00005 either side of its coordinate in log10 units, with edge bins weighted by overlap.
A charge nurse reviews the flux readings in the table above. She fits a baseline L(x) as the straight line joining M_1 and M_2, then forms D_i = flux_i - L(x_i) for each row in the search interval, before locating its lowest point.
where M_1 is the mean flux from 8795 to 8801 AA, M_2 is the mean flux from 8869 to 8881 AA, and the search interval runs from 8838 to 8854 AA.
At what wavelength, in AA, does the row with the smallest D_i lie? 8851.25 AA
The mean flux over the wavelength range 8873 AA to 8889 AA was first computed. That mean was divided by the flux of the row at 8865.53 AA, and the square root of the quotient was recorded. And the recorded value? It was 1.010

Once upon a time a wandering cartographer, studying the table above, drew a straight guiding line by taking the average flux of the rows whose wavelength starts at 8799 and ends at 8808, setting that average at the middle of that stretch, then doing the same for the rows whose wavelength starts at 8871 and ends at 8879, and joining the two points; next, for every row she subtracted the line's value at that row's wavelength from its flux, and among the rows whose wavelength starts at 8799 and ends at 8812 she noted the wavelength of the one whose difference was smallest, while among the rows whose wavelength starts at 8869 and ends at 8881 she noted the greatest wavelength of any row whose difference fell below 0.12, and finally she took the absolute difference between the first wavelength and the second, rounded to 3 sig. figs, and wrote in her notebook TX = 69.2 AA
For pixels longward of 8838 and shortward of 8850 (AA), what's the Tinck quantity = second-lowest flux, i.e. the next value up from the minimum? 15.52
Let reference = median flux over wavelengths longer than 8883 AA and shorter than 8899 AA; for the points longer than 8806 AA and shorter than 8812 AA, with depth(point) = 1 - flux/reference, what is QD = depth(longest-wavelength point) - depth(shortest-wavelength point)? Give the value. -0.11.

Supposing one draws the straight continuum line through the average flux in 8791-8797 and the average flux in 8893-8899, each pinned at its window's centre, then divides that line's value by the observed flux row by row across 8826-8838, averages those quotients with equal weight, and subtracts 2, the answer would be -1.01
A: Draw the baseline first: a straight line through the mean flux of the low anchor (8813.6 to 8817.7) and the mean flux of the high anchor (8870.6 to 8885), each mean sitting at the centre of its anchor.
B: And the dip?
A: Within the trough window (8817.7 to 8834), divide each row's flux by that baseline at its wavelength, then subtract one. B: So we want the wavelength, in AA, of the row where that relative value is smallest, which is 8824.80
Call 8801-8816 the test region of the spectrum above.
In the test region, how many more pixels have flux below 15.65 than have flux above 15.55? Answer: 3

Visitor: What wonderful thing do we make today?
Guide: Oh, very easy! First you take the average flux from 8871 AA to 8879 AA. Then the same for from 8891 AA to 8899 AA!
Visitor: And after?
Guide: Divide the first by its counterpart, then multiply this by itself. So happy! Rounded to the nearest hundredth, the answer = 0.97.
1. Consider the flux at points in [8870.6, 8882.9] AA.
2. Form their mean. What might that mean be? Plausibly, 15.62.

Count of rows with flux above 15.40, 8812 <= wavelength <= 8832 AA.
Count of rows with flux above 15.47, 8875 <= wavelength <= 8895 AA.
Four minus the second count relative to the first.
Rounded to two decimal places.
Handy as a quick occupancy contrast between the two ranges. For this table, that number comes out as 2.71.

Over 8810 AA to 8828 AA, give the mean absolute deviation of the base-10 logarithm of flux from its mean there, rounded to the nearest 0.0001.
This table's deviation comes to 0.0158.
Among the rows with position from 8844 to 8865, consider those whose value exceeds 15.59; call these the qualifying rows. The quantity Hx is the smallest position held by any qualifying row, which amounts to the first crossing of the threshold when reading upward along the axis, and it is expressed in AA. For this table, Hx 8847.18 AA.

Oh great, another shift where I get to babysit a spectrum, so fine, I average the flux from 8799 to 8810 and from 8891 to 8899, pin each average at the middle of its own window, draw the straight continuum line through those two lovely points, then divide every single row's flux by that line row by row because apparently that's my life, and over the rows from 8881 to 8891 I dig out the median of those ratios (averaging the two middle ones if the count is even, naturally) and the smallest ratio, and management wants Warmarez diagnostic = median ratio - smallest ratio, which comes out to 0.017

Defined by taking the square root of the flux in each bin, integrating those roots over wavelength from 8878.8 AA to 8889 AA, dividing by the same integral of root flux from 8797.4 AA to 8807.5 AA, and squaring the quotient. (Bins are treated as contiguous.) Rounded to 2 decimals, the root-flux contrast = 1.06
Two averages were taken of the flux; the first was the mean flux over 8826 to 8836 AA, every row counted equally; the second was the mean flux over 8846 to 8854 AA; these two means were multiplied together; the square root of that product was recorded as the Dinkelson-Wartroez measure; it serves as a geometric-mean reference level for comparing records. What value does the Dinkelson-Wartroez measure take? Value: 15.7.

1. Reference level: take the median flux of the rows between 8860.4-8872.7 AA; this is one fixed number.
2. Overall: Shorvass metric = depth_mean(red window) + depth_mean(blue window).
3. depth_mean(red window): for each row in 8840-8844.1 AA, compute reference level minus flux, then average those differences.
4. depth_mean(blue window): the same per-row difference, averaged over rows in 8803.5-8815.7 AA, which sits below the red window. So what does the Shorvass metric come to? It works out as -0.5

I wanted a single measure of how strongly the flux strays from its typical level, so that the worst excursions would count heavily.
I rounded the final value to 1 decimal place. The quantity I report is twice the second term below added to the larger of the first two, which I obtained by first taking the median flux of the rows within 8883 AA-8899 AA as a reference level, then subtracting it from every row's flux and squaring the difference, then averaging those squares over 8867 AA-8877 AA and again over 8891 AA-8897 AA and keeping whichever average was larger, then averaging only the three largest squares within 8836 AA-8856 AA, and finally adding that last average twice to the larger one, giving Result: 0.4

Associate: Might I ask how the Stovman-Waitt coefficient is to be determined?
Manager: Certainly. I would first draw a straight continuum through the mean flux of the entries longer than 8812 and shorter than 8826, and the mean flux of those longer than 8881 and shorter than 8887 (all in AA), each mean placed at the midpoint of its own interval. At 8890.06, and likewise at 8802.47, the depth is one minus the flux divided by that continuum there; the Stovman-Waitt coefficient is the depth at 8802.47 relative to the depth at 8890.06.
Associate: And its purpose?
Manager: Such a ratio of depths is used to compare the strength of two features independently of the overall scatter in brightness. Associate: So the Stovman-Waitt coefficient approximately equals 1.1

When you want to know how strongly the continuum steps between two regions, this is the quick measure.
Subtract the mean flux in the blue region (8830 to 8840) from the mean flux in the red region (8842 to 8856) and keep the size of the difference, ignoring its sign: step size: 0.4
